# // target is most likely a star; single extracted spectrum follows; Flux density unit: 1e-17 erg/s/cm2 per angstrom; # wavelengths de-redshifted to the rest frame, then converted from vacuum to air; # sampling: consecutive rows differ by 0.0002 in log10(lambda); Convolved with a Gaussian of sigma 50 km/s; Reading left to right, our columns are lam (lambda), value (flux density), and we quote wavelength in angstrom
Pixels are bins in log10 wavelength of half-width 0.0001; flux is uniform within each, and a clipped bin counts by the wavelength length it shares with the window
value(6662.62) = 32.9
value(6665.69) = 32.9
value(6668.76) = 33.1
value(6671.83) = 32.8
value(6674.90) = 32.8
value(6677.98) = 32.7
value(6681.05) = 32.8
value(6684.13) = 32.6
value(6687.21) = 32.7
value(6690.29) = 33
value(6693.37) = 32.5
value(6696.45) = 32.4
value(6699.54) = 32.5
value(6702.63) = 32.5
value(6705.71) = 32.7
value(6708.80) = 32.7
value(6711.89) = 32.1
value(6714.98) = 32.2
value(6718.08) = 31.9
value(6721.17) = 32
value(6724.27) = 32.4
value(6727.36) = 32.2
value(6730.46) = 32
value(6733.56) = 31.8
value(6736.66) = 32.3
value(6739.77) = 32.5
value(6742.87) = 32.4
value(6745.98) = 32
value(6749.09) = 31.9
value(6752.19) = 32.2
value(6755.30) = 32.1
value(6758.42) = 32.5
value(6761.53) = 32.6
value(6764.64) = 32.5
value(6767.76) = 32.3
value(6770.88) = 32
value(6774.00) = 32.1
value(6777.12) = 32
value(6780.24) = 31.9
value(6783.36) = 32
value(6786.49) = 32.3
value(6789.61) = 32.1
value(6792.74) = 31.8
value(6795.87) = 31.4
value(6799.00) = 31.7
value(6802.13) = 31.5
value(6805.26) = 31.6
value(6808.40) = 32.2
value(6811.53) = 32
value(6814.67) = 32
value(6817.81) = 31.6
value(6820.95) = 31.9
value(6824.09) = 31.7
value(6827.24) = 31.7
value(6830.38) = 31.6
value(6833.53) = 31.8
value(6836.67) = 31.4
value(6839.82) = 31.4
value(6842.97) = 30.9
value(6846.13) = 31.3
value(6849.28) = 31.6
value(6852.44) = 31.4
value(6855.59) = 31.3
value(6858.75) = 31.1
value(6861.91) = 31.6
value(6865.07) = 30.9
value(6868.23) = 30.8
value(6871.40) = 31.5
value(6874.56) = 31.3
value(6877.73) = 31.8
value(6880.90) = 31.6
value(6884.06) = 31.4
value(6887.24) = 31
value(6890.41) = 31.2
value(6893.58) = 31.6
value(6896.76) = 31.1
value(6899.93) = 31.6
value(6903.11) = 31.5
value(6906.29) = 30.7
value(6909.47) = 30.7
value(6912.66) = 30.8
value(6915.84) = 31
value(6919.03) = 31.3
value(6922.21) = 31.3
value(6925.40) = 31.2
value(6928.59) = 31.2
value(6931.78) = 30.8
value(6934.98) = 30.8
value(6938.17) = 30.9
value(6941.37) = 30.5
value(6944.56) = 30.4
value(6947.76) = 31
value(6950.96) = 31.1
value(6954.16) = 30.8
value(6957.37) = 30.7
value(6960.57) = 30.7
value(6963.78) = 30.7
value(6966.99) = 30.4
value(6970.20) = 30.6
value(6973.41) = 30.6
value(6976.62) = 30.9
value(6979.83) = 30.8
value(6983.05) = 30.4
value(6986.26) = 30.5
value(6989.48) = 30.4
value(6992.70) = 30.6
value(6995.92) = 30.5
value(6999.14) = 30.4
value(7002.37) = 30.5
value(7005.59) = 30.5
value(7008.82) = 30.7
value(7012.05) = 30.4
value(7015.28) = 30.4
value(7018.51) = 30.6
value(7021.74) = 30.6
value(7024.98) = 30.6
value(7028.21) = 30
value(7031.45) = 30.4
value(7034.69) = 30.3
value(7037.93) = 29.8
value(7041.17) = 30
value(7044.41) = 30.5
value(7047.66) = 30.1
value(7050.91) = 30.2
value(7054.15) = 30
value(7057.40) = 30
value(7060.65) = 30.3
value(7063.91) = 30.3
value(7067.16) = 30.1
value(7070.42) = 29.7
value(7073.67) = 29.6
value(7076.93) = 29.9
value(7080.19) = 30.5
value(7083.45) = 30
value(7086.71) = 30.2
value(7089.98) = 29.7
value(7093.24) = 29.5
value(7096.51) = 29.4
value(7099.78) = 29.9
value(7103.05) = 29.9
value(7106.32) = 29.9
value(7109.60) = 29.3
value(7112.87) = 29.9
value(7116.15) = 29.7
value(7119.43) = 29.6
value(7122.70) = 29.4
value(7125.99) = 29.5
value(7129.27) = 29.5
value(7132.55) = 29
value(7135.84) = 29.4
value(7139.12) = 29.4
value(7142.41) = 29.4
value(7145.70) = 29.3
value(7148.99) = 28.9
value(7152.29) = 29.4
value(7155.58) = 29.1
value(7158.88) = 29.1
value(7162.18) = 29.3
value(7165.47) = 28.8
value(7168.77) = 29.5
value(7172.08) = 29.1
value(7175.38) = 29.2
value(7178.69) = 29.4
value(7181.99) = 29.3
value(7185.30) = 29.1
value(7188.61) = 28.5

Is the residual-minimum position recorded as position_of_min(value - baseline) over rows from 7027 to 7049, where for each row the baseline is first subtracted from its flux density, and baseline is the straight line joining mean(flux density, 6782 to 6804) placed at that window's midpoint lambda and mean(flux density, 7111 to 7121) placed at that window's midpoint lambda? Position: 7037.93 angstrom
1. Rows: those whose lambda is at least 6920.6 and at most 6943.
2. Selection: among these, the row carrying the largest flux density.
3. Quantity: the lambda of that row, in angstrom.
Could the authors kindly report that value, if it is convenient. 6922.21 angstrom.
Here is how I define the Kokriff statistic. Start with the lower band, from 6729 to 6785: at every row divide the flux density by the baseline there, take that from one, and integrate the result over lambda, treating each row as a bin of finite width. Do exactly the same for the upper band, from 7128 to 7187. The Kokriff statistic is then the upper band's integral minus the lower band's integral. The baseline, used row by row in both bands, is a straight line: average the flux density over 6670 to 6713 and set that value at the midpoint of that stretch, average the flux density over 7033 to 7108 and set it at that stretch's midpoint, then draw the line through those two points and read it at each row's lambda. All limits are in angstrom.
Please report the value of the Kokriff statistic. 0.3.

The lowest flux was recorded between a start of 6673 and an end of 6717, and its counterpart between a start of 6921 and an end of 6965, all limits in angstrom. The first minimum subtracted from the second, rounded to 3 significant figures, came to -1.70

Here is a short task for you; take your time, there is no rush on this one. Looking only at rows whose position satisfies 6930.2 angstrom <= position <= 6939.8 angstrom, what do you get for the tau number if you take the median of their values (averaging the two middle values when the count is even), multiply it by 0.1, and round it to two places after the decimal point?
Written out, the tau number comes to 3.08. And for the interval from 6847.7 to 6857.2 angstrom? 3.14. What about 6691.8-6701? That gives 3.25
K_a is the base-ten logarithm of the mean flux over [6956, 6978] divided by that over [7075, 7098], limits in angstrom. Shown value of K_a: 0.0111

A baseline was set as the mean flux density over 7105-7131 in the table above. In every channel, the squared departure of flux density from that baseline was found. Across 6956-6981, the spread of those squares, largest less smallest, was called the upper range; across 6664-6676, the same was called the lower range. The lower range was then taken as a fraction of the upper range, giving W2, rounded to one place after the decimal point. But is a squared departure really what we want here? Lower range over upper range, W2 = 1.9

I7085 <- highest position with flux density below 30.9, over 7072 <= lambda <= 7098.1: 7096.51 angstrom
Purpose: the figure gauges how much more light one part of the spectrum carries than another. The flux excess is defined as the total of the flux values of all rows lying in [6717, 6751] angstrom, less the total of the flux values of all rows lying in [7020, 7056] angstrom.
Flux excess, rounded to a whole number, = 21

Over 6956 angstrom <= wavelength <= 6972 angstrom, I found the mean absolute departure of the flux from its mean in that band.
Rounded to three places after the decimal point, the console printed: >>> 0.096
